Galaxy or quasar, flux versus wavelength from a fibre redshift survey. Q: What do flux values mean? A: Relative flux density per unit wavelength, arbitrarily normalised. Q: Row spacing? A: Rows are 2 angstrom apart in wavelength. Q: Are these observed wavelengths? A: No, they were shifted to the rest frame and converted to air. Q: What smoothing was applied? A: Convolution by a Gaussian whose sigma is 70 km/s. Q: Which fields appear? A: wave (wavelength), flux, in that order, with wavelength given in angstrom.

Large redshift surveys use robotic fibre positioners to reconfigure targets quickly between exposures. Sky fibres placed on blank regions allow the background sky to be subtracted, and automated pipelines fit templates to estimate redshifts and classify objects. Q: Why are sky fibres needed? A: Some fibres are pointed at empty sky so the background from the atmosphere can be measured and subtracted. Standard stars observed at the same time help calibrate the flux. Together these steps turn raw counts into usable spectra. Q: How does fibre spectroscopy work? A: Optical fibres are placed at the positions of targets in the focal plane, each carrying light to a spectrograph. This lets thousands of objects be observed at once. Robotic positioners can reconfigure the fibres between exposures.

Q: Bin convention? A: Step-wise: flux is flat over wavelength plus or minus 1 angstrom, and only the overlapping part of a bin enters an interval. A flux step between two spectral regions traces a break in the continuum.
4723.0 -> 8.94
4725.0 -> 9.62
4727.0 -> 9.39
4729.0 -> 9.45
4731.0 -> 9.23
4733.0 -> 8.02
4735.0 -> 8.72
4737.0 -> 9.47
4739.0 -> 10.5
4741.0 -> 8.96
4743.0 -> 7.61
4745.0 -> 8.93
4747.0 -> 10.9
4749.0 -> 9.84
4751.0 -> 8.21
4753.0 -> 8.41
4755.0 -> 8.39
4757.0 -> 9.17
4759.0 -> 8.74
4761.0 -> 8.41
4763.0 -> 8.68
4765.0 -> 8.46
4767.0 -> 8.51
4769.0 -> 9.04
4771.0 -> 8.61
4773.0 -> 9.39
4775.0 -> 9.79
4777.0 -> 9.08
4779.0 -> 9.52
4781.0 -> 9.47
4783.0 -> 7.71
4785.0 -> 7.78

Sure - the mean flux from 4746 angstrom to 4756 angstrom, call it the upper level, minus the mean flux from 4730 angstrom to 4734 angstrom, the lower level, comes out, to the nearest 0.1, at 0.5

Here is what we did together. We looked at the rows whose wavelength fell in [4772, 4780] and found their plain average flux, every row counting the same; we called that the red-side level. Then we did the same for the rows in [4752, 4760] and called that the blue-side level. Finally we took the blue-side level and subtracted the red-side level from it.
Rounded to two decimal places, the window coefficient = -0.77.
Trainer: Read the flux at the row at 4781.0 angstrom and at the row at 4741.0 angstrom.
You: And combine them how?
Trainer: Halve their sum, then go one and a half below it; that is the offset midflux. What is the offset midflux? 7.7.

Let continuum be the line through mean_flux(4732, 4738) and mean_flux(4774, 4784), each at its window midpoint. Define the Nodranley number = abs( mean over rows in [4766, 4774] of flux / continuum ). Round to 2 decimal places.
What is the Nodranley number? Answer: 0.98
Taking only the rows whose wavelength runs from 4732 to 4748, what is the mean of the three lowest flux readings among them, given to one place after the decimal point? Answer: 8.1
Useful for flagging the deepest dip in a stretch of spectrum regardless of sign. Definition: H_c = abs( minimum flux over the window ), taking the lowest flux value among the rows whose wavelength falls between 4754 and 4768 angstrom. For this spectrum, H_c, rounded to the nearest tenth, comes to 8.4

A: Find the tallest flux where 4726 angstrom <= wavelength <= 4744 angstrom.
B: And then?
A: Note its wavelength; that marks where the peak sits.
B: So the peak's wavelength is 4739.0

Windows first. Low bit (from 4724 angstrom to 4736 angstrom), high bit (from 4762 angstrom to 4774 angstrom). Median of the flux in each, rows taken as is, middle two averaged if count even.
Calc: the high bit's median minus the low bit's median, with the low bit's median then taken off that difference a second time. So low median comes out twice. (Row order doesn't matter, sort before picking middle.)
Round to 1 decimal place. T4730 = -10.0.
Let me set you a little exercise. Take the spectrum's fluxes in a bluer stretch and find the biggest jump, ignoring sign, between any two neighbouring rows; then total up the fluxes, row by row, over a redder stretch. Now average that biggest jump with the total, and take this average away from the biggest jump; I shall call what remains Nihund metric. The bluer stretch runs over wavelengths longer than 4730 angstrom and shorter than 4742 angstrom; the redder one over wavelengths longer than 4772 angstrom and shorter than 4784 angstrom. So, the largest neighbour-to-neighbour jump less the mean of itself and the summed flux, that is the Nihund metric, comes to -26.7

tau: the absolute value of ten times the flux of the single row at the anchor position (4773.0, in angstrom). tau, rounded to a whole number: 94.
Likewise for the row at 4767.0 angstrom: 85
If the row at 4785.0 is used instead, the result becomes 78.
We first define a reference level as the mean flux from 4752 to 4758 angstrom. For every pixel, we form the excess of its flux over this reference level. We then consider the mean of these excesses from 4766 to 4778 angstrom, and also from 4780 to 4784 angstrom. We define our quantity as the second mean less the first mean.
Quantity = -0.48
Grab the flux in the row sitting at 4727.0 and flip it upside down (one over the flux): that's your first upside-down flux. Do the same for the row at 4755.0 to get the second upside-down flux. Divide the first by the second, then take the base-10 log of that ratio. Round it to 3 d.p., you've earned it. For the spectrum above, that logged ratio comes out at -0.049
